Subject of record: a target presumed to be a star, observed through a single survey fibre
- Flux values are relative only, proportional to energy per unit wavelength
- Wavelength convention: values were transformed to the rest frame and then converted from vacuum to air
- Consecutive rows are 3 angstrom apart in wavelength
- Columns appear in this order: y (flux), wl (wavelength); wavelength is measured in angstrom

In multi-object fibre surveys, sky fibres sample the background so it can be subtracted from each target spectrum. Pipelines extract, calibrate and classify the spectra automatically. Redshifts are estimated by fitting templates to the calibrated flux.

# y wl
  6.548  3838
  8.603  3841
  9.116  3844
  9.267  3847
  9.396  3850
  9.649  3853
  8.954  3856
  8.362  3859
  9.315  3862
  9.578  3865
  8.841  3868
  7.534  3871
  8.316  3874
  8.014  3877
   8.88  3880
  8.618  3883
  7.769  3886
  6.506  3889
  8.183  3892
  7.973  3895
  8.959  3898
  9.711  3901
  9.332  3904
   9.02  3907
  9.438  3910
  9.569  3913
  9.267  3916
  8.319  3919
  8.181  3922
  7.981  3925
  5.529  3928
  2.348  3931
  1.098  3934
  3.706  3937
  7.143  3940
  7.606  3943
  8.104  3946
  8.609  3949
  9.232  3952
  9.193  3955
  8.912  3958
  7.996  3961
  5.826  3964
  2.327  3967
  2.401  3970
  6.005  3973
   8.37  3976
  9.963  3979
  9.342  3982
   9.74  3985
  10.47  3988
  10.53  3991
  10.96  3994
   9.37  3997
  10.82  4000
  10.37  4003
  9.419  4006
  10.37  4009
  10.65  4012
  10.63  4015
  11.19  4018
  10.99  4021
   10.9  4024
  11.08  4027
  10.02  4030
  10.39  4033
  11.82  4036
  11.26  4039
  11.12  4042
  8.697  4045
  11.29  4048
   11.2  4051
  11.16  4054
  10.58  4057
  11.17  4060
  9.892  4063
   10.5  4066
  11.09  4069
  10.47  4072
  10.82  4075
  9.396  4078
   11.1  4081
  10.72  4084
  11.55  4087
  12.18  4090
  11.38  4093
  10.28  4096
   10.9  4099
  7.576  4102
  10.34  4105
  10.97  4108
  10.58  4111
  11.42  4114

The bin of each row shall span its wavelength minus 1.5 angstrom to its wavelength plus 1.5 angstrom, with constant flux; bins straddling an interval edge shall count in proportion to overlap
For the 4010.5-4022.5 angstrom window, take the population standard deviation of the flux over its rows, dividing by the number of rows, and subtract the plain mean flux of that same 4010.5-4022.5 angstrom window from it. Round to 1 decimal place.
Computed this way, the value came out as -10.6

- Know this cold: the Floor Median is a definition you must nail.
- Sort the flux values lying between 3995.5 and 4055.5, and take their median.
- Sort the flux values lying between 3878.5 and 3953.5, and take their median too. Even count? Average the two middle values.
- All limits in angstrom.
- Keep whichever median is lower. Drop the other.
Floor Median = 8.2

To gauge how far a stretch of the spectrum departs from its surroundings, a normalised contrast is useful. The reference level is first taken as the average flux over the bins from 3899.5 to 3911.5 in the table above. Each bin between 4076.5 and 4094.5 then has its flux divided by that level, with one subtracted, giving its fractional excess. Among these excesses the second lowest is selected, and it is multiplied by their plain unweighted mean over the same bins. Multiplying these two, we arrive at 0.026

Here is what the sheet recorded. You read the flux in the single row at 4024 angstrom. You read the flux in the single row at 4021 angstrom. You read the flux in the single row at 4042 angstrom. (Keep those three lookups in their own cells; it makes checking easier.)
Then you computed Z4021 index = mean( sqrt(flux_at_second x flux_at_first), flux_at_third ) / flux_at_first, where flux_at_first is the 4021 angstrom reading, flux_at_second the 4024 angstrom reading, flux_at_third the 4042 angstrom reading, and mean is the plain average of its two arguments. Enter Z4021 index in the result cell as 1.0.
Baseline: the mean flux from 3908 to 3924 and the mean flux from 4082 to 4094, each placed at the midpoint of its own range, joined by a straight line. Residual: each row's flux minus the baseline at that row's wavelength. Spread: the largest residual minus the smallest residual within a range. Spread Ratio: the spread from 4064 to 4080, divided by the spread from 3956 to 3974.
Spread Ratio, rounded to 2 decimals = 0.27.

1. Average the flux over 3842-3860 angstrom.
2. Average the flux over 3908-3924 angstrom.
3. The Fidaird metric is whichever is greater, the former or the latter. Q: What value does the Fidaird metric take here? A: 9.1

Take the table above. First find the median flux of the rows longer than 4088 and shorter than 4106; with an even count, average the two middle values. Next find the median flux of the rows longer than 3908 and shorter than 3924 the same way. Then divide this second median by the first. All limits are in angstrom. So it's 0.87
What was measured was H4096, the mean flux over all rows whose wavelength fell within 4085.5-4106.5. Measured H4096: 11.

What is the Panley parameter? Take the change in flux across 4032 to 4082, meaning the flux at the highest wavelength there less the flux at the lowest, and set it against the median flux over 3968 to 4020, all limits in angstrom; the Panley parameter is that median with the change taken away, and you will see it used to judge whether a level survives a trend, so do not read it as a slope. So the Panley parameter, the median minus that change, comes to 9.7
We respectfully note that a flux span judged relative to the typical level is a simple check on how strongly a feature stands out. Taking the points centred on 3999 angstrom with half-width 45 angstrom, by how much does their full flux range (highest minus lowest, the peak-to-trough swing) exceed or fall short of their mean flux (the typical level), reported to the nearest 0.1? 0.1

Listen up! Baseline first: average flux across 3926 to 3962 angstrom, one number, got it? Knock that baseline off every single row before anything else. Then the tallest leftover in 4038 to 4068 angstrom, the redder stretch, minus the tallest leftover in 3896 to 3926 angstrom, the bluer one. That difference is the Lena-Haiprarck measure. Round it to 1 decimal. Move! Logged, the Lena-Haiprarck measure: 1.6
